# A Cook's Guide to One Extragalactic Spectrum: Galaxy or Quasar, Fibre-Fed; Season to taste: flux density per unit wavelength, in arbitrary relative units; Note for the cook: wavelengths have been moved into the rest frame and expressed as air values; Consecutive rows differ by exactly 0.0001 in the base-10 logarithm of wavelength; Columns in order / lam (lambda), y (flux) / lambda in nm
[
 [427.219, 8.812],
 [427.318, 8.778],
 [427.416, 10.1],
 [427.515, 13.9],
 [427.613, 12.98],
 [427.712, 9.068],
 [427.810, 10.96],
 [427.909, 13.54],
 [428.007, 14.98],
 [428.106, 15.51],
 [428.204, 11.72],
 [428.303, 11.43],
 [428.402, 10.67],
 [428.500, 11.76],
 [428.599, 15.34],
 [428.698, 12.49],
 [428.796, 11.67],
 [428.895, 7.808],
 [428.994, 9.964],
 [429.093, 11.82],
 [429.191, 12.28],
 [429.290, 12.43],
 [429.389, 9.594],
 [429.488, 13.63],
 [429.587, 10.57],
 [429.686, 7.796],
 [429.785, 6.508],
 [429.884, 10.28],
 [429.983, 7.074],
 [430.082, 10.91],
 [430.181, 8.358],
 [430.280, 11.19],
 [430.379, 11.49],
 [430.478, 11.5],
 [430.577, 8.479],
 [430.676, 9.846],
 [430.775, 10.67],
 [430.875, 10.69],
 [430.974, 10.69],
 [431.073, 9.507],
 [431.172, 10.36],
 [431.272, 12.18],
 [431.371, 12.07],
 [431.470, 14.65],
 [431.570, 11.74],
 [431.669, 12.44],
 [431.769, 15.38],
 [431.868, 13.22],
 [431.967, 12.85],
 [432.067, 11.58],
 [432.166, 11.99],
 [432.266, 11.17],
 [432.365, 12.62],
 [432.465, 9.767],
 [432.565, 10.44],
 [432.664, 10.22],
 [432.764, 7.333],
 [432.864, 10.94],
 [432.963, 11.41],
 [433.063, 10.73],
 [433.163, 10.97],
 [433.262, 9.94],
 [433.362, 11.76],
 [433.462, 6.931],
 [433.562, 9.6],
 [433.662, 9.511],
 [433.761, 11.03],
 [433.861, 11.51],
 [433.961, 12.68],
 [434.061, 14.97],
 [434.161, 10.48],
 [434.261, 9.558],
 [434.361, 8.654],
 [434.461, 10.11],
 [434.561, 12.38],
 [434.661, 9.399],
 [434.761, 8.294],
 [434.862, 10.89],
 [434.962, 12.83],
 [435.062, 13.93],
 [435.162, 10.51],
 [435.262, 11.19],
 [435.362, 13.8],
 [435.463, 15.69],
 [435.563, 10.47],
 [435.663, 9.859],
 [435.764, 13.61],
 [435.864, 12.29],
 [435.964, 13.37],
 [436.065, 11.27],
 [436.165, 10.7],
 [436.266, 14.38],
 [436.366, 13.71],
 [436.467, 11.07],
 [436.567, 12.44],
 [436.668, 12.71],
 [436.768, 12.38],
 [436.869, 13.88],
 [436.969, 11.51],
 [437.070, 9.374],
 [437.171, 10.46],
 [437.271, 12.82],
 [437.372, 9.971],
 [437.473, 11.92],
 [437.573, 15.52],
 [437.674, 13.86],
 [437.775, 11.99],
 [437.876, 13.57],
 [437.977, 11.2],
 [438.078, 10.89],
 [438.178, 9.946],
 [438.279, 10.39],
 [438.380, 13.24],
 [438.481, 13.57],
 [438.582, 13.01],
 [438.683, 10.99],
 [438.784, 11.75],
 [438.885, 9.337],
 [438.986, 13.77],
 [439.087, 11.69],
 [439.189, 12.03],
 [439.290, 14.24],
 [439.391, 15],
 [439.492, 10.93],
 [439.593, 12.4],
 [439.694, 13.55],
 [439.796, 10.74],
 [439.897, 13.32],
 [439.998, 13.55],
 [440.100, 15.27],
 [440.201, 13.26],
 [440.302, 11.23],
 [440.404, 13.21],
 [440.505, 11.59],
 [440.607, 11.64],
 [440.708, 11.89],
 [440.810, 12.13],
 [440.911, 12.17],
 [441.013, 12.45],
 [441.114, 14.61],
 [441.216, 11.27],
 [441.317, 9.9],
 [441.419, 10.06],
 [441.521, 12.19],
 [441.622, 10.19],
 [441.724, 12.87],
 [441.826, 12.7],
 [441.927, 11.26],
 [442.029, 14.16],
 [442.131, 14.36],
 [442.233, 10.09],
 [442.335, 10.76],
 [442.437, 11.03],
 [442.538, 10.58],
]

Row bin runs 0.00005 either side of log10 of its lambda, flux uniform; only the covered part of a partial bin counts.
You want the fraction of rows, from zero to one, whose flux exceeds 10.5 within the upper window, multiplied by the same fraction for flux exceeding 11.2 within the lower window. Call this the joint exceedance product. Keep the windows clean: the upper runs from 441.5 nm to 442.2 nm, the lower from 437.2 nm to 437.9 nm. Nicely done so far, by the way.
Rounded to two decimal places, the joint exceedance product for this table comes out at 0.73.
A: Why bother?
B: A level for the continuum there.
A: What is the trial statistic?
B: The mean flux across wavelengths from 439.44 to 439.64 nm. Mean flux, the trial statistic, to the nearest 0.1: 11.7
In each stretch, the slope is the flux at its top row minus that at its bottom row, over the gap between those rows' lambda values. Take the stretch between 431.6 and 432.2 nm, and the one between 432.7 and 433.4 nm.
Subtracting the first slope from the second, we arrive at 8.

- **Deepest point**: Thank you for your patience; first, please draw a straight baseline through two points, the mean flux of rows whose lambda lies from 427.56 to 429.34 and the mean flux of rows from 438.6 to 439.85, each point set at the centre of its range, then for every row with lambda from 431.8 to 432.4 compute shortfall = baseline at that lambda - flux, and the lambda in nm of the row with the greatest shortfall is 432.266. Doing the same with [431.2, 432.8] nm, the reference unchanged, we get 432.764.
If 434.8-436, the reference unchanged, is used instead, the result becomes 435.663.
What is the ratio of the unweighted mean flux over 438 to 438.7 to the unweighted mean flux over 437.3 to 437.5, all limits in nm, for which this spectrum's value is 1.07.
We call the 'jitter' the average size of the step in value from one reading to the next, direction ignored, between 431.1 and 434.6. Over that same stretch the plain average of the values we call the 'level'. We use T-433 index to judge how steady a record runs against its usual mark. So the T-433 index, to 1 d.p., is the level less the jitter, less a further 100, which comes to -90.4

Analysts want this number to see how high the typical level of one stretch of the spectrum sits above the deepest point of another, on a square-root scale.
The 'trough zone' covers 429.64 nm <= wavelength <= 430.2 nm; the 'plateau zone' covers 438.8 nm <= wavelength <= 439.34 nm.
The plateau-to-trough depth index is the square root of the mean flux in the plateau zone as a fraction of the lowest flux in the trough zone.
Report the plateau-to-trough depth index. 1.37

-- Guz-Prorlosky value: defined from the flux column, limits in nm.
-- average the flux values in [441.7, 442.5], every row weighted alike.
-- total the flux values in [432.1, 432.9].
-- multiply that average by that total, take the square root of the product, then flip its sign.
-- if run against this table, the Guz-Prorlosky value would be -32.0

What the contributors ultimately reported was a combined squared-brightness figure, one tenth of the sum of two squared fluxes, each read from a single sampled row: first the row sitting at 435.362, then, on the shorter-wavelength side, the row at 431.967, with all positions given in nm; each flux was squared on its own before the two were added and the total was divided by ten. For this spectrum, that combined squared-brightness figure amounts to 36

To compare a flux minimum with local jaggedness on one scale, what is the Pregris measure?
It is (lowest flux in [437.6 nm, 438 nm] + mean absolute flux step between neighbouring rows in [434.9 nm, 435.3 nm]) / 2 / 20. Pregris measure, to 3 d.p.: 0.323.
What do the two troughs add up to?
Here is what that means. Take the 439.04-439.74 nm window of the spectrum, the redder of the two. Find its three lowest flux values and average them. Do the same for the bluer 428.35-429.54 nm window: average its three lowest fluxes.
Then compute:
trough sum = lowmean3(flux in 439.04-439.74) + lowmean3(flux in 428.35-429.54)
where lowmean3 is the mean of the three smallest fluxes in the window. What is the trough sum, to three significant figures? 20.7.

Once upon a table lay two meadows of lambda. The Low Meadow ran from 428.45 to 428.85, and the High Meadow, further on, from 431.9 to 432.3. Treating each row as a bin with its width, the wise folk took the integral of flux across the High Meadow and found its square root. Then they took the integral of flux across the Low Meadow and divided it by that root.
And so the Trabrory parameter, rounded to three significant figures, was 2.33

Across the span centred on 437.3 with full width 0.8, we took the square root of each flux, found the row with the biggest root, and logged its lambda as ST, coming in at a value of 437.573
